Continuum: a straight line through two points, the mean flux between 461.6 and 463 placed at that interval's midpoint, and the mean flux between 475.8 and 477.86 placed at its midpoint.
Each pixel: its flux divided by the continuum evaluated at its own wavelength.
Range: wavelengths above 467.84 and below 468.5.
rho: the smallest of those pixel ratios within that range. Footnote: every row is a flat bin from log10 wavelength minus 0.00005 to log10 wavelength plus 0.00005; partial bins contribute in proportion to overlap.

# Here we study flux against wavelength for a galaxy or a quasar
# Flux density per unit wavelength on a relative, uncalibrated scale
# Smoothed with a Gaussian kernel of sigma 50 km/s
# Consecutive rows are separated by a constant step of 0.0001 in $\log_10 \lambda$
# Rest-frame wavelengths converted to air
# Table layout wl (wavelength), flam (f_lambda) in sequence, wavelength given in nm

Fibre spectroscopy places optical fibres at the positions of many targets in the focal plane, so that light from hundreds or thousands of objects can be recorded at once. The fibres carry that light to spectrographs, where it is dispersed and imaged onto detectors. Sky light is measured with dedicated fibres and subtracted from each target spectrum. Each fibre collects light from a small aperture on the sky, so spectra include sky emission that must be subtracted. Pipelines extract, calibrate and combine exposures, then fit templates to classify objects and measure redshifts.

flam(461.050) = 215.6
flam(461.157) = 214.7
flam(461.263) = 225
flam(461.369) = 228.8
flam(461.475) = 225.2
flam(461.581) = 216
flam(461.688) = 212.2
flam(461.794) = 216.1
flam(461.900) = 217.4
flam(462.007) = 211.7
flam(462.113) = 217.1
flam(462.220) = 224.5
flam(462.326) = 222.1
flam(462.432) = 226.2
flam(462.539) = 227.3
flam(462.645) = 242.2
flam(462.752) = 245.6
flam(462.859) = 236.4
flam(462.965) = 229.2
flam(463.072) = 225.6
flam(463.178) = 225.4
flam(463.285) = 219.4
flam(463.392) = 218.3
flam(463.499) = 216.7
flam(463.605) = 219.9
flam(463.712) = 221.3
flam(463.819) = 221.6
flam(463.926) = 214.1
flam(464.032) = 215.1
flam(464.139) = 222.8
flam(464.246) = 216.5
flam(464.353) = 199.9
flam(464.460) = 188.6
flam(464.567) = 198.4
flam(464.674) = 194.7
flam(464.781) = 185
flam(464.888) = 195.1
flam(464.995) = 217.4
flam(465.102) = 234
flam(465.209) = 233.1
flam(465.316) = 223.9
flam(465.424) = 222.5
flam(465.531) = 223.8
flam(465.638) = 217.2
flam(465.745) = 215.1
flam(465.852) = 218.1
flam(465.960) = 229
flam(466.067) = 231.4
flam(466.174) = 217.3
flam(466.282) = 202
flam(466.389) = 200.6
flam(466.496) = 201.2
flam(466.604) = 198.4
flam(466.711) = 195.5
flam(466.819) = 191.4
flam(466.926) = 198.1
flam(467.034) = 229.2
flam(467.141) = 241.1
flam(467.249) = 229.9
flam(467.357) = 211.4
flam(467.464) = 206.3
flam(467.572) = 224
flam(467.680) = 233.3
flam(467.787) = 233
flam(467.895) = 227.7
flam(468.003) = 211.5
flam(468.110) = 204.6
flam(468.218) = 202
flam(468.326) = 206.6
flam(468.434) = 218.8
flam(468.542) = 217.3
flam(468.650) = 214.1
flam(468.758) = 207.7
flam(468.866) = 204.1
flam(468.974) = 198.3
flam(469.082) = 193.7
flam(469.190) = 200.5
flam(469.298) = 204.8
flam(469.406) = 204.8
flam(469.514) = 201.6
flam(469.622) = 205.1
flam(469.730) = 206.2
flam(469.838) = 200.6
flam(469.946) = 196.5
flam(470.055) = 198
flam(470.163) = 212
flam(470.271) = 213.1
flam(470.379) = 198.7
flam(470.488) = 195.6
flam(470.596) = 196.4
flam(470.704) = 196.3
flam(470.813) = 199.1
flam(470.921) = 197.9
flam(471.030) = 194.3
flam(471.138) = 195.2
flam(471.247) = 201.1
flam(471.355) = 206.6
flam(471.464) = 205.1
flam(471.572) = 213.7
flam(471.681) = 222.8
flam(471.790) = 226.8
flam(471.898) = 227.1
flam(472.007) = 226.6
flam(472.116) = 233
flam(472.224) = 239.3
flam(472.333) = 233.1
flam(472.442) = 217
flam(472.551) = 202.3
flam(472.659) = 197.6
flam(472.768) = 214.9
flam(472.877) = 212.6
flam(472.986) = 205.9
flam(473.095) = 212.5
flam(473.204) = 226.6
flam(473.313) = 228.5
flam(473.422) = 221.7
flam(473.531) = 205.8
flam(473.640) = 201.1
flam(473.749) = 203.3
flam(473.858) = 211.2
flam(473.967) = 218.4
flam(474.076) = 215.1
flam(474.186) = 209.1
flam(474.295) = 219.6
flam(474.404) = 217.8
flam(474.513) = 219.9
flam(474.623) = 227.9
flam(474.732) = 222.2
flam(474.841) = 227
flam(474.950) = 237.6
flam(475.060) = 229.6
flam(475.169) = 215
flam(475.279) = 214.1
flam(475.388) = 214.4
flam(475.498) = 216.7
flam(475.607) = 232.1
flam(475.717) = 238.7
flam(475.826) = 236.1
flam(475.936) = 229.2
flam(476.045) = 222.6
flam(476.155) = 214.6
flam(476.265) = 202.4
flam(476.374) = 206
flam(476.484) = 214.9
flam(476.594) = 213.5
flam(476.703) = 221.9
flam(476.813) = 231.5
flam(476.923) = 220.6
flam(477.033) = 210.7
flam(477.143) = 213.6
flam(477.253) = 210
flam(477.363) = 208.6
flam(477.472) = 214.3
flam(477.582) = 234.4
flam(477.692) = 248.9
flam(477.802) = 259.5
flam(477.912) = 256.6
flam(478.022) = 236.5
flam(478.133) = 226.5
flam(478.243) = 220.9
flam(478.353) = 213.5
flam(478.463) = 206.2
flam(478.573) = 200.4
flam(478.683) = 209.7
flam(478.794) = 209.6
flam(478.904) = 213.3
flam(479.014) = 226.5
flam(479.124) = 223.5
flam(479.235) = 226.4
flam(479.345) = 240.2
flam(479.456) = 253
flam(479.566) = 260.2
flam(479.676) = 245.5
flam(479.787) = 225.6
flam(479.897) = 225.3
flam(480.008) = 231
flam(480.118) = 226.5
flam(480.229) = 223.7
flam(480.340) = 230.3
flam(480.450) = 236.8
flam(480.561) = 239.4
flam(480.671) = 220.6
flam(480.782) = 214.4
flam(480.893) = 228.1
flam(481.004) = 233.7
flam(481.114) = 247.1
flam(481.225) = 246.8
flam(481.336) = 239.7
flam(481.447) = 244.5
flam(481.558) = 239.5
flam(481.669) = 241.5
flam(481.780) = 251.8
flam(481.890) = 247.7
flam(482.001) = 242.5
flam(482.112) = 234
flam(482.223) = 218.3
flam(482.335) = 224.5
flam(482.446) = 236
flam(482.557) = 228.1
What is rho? 0.90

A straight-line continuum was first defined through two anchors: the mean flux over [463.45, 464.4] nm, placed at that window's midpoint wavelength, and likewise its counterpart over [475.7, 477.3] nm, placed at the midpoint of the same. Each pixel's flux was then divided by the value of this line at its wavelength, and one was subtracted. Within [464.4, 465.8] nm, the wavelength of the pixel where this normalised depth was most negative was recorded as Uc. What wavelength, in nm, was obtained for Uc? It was 464.781 nm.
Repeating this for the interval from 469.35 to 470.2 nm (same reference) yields 469.946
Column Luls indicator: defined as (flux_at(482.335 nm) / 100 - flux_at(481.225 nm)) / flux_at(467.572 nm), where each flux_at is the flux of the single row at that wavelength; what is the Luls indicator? -1.09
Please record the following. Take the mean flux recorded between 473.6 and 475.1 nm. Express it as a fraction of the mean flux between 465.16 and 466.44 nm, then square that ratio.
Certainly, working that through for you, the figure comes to 0.99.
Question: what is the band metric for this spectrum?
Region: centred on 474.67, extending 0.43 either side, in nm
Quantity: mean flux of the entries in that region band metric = 225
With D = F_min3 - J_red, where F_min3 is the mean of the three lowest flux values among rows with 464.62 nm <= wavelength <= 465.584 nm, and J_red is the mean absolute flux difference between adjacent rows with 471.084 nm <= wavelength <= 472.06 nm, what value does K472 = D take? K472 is 187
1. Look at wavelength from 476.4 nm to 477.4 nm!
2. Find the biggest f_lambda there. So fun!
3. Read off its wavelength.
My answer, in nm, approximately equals 476.813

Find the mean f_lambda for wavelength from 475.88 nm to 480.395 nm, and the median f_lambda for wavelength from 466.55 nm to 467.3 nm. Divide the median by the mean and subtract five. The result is -4.12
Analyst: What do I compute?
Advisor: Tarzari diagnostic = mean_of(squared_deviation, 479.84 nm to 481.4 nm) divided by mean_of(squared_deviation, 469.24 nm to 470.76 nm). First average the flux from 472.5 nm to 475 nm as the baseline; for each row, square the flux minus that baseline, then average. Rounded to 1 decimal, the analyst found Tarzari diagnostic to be 1.6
